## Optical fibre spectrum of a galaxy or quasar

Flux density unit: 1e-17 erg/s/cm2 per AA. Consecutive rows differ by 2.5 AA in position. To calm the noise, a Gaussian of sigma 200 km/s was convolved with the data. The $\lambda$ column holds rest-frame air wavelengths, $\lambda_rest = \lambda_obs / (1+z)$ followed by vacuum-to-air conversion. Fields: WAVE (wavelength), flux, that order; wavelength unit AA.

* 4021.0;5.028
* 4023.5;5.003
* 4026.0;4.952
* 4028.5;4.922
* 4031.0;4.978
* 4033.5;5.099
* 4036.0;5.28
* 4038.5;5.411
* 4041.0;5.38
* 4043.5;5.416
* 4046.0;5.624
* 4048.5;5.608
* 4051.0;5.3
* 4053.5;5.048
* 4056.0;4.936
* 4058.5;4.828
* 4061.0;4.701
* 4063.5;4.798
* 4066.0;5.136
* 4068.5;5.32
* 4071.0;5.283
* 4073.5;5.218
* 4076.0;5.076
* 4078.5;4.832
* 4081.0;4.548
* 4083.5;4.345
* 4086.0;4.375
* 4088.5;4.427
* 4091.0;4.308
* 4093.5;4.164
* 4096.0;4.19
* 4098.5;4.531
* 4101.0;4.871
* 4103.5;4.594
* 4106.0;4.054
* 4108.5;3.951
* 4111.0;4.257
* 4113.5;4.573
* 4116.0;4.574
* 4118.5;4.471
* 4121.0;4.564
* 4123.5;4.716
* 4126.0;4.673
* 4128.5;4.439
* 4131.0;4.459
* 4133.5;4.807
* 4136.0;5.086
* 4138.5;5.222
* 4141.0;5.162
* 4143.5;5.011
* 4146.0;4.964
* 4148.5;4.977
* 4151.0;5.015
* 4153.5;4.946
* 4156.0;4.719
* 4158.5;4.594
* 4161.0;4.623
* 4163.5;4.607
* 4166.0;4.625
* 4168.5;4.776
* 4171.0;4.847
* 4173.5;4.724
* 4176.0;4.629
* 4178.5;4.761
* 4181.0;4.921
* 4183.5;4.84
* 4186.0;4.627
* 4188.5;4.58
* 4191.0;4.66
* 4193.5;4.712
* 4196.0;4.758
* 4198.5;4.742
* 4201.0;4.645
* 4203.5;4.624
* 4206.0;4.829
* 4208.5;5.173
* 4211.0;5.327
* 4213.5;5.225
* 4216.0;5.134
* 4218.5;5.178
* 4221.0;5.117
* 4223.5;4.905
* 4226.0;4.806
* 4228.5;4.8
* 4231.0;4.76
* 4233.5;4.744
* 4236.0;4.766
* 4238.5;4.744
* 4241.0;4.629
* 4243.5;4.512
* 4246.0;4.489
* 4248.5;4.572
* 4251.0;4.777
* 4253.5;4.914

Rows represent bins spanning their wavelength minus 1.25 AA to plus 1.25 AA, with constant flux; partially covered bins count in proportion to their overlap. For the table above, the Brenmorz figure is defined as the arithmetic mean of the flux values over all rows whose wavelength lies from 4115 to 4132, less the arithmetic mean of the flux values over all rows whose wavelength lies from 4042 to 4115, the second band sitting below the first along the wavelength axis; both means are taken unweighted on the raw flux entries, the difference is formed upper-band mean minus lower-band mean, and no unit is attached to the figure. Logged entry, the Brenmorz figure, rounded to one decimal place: -0.2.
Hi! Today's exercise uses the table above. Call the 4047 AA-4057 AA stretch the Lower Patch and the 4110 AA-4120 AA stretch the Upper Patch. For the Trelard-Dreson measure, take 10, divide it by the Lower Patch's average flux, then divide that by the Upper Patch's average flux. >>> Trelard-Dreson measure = 0.43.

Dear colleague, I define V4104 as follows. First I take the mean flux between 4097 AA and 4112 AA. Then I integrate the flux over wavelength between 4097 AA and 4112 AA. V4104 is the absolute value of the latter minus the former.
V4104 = 61.3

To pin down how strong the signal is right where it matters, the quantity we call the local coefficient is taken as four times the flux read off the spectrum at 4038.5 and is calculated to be 21.6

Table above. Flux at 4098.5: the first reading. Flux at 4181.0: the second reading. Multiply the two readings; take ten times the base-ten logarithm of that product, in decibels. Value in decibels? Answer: 13.48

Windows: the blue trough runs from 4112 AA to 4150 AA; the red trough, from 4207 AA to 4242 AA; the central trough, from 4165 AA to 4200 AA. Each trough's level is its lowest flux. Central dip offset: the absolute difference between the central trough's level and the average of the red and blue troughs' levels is 0.05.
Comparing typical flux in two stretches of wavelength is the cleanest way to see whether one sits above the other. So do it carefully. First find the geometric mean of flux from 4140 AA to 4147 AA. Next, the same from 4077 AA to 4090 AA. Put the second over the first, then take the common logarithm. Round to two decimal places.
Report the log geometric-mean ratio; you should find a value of -0.05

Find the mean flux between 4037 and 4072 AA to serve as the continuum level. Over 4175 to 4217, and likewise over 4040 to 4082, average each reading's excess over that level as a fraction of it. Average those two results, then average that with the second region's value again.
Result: -0.029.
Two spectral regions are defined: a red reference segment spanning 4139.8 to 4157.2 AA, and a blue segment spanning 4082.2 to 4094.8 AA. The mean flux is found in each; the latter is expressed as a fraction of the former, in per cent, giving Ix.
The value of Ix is 87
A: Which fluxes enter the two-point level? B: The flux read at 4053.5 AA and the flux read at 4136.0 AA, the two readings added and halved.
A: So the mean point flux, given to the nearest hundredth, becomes 5.07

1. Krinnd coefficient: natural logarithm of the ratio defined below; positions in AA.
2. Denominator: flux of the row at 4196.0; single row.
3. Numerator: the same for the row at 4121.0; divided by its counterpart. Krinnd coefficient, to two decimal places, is -0.04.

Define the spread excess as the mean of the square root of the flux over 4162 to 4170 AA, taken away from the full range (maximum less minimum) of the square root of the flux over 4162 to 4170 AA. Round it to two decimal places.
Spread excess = -2.12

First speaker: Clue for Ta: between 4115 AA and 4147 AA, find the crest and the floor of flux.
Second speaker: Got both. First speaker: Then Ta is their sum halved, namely 4.83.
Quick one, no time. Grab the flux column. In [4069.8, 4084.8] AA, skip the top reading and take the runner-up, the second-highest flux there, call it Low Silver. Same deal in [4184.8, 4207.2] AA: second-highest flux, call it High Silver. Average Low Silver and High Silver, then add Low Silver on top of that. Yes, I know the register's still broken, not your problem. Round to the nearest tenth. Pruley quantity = 10.2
